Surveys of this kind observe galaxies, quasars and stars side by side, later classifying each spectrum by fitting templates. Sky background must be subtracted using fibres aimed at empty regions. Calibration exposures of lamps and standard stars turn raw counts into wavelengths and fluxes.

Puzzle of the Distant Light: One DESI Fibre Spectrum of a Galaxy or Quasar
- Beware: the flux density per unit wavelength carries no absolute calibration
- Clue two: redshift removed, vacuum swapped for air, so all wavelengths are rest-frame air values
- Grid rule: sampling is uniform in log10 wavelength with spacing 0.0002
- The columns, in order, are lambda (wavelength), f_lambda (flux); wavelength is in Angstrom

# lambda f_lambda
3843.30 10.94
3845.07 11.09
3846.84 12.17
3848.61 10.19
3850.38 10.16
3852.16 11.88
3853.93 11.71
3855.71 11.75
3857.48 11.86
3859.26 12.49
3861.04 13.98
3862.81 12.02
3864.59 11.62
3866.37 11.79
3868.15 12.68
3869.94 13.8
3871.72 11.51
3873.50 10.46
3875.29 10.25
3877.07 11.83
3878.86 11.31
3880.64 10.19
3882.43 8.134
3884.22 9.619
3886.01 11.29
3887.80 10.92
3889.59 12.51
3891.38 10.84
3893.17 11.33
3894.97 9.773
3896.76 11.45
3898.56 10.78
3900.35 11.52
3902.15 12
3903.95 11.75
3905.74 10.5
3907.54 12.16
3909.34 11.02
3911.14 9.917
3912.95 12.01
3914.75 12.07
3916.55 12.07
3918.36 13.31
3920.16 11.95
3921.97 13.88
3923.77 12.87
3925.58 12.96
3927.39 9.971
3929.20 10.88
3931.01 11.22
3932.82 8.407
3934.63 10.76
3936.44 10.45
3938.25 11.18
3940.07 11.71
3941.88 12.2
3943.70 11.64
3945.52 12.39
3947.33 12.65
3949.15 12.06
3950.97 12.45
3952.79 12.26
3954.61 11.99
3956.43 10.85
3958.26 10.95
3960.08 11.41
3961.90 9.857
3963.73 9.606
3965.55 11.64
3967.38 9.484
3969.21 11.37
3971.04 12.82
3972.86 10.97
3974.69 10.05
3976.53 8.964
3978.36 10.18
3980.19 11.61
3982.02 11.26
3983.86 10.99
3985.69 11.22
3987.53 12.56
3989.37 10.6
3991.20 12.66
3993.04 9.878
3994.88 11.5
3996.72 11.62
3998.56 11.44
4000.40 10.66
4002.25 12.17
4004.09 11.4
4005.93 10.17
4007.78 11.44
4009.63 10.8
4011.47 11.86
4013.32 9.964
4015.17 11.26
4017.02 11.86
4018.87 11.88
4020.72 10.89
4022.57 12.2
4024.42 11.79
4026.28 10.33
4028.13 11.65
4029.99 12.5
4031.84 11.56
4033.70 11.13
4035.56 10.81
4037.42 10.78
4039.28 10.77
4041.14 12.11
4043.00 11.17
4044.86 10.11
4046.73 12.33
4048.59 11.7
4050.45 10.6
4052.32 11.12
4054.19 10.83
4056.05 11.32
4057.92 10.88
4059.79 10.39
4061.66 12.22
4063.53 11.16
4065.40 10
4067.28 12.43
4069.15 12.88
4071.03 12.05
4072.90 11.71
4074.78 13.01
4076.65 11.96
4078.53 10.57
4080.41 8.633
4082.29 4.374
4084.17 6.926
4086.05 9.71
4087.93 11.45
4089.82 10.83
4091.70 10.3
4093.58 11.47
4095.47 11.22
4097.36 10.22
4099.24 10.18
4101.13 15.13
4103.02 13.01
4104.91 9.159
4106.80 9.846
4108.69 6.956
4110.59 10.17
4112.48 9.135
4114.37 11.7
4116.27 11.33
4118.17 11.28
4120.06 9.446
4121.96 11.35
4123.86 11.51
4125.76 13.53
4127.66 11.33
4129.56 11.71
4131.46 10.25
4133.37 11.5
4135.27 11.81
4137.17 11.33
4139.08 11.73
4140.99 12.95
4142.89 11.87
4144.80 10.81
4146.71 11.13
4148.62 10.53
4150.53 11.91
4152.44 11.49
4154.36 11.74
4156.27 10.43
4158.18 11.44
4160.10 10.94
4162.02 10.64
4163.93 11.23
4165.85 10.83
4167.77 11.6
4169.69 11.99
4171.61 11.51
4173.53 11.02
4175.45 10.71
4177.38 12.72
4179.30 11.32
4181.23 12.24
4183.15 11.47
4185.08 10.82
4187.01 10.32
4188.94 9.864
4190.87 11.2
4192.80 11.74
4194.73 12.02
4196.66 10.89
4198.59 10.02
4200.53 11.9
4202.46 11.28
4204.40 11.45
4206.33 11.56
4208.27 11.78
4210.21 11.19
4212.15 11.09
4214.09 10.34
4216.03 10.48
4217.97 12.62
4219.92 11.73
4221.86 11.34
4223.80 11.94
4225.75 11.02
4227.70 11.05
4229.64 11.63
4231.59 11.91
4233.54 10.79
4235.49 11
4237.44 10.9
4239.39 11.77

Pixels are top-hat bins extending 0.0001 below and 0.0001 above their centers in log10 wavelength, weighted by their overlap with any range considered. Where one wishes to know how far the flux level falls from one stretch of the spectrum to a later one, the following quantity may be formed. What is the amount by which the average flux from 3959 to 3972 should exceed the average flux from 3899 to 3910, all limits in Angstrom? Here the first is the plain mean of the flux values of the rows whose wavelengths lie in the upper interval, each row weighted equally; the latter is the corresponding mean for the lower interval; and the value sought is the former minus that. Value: -0.6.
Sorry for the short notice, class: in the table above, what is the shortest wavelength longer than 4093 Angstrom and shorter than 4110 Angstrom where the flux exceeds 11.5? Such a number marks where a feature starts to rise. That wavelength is 4101.13 Angstrom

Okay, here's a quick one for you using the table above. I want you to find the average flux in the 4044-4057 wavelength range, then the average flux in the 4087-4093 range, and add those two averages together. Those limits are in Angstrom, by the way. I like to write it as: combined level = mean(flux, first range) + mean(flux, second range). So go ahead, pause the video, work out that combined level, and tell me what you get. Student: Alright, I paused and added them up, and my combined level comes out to 22.0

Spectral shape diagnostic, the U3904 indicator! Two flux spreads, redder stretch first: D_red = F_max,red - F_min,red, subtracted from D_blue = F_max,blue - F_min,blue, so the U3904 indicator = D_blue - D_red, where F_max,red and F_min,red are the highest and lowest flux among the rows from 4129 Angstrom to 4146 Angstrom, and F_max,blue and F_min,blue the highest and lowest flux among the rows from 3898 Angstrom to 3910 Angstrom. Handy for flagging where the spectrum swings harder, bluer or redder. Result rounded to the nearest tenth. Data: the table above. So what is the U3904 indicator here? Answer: -1.0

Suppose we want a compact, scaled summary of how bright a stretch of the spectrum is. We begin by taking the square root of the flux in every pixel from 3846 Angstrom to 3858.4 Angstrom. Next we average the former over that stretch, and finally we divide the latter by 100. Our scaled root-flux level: 0.0337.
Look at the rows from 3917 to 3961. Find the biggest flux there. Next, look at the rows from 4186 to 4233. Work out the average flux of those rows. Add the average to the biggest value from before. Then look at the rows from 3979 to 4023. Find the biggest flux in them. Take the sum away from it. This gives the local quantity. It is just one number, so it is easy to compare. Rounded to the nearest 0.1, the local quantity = -12.5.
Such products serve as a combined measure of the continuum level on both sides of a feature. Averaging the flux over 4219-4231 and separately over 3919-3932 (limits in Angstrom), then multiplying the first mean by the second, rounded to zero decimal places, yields 137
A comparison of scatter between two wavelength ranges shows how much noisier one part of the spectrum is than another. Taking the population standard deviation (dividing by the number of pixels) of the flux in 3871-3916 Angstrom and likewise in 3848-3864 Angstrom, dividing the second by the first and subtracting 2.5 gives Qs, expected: -1.4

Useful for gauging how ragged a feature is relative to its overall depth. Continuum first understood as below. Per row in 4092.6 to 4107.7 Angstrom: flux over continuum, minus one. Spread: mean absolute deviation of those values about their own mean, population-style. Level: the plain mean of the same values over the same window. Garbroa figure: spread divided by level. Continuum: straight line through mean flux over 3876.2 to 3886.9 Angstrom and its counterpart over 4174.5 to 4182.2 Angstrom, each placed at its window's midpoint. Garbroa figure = -13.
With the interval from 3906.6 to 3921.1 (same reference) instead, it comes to 1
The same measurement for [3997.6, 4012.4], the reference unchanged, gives 2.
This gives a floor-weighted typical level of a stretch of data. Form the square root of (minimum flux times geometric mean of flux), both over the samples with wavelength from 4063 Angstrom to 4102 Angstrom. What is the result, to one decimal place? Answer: 6.8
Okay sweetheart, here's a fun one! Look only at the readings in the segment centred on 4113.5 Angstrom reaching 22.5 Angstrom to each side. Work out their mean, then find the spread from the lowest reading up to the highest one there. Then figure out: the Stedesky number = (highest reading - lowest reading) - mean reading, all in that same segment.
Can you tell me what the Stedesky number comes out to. -2.8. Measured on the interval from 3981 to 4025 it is -8.6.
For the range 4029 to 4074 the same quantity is -8.5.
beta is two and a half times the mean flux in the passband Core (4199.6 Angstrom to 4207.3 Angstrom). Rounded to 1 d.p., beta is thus 28.9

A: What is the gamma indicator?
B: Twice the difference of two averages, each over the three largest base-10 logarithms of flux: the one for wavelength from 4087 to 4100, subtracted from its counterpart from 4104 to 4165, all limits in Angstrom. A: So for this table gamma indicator 0.10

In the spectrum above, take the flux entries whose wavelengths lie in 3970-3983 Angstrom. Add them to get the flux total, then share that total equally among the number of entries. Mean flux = 10.8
